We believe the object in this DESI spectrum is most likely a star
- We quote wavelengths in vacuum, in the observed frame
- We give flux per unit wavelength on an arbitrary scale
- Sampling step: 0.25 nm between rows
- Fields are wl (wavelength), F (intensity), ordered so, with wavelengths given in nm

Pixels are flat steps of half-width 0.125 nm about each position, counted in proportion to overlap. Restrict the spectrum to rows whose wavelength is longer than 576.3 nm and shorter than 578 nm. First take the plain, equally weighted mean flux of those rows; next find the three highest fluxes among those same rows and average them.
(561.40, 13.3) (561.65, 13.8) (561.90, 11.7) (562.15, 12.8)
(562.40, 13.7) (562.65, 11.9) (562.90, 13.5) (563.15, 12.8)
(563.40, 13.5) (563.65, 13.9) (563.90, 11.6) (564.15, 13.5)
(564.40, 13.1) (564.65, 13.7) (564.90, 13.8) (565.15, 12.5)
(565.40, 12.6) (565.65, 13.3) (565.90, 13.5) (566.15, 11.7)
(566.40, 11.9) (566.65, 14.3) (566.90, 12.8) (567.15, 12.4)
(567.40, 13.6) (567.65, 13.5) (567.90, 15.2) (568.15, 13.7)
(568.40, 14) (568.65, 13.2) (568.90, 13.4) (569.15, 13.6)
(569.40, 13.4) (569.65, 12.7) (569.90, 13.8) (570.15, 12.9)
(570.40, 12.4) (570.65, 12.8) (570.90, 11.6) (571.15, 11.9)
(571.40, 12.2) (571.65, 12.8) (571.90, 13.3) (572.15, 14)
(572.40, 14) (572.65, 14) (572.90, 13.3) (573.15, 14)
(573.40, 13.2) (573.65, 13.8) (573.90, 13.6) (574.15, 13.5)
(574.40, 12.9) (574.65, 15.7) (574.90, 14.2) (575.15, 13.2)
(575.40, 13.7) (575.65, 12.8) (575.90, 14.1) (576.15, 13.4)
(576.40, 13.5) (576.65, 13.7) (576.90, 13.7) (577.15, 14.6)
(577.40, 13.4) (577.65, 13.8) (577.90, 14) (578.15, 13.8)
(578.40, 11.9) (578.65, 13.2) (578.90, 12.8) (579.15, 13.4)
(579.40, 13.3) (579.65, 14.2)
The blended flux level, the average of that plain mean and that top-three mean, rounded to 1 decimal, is 14.0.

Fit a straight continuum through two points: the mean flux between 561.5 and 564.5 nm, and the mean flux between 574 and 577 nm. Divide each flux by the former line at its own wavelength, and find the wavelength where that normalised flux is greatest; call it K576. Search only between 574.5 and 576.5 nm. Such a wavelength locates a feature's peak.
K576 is 574.65 nm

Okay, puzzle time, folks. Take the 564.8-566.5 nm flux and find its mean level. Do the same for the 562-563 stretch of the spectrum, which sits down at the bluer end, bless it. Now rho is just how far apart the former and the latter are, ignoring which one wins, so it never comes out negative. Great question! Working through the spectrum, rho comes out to 0.2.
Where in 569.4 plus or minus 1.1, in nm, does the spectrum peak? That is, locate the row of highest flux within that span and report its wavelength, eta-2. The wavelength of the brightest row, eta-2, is 568.40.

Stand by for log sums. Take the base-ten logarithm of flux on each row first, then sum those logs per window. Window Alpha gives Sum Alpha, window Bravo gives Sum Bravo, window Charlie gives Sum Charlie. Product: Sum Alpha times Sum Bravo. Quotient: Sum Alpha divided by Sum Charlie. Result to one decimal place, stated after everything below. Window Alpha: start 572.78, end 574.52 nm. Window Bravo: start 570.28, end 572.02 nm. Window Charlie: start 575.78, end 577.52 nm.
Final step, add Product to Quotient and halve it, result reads 30.8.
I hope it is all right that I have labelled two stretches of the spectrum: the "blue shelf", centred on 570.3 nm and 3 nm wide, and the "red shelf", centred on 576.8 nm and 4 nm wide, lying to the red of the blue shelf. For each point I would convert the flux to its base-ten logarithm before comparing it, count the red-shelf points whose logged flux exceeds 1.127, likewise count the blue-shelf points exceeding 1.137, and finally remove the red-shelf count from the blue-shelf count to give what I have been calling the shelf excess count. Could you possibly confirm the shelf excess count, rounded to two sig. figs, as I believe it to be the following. -11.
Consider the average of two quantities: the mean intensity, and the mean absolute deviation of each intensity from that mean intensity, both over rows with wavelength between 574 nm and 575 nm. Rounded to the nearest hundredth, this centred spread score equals 7.47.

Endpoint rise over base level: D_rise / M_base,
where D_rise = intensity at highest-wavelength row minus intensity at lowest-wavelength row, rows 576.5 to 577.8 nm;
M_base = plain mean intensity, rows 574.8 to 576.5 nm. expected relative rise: 0.007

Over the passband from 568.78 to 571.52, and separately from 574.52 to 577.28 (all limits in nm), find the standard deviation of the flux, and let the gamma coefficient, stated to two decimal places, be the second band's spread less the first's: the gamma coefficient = 0.06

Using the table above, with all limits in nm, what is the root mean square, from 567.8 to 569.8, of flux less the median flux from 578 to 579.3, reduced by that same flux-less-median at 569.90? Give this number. 0.2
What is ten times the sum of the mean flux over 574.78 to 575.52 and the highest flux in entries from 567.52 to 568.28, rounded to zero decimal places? 289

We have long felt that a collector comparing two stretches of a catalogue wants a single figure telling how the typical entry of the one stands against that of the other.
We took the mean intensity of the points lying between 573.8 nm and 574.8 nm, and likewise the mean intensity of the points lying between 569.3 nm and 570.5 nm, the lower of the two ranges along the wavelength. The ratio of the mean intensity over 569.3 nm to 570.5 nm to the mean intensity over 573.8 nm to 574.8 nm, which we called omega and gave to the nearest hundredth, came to 0.94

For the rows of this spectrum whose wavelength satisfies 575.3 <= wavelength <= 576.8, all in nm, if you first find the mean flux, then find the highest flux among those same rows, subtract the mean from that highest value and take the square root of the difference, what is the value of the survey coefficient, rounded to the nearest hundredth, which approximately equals 0.75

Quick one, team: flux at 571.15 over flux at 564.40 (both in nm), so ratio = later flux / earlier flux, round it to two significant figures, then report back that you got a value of 0.91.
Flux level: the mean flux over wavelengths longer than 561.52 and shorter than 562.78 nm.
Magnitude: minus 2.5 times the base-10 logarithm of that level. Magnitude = -2.77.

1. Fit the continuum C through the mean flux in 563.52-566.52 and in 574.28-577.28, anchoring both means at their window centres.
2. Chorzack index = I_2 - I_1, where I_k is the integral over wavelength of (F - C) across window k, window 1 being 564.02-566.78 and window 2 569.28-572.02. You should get -2.2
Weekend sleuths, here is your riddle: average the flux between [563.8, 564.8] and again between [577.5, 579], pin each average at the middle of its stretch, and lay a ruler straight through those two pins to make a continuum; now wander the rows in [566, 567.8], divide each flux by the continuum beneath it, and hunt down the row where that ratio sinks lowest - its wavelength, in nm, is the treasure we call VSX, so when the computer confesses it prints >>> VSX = 566.15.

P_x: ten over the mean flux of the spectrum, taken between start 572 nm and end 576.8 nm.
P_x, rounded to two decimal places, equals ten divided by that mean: 0.73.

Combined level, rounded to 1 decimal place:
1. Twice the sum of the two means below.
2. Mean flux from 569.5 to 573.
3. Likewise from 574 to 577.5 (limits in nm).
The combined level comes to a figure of 53.4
